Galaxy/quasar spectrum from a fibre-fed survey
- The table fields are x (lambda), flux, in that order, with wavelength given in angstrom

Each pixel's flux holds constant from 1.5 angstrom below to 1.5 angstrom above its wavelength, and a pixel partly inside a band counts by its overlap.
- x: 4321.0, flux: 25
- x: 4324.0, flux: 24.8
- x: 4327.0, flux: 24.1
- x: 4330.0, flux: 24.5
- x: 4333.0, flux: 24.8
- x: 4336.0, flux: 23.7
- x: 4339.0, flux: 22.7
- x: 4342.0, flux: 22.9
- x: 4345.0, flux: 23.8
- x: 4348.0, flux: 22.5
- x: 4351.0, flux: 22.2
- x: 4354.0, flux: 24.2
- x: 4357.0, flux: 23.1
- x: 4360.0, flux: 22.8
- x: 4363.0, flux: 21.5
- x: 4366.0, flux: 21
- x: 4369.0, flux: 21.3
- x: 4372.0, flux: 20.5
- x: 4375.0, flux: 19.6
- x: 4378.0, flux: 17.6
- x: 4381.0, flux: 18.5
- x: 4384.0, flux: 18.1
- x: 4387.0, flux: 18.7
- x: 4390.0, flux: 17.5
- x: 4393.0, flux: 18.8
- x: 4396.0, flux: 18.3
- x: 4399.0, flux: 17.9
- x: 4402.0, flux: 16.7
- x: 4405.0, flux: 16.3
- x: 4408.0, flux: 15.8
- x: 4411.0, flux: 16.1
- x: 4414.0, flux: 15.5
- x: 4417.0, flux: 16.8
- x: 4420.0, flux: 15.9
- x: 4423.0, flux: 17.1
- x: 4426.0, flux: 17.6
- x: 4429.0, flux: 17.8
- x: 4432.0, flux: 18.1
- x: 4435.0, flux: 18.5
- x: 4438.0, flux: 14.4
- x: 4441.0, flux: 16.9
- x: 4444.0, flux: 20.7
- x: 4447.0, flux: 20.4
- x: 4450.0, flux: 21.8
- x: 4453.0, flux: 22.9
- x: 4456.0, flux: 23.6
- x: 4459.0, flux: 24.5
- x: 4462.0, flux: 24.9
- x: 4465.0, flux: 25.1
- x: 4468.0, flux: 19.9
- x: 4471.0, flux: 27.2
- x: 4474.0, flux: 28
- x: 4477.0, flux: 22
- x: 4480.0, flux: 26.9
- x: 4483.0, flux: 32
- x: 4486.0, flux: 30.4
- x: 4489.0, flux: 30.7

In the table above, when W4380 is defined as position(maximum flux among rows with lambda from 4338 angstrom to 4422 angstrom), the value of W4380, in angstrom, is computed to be 4354.0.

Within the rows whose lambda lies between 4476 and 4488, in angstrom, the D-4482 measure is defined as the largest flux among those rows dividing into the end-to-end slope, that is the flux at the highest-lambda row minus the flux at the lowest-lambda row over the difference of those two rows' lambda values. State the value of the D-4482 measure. 0.029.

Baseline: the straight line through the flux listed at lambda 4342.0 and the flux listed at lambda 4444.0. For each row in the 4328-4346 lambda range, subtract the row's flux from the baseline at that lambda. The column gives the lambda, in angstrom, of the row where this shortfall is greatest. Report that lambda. 4339.0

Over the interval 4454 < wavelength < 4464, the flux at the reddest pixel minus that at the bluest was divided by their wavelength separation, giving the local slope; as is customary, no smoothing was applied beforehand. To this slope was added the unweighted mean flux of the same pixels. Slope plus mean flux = 25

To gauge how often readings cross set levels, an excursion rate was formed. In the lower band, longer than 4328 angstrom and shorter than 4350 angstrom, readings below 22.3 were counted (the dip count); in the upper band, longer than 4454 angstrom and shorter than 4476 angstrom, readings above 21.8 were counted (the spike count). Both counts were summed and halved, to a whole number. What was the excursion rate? 3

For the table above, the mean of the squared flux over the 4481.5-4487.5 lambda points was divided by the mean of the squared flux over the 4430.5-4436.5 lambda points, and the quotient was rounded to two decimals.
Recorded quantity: 2.91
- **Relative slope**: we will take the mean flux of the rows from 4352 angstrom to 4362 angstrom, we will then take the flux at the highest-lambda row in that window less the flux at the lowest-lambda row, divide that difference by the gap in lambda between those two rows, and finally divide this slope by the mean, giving -0.010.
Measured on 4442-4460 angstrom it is 0.011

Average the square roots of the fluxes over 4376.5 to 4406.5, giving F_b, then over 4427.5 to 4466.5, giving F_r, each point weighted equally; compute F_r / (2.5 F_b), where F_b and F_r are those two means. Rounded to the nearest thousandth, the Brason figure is 0.430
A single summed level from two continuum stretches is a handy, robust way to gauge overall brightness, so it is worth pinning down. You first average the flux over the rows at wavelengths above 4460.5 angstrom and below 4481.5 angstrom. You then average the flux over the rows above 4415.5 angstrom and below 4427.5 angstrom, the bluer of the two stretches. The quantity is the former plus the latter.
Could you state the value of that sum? 42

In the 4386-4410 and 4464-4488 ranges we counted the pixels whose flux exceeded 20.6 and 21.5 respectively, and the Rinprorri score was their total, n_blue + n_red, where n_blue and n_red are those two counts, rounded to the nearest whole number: 7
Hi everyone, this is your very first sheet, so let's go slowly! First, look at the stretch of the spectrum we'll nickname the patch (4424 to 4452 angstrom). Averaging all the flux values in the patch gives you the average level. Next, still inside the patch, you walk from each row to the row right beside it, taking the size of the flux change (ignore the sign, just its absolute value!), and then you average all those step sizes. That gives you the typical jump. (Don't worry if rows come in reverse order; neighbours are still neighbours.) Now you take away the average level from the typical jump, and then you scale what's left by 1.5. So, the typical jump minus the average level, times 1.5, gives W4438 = -25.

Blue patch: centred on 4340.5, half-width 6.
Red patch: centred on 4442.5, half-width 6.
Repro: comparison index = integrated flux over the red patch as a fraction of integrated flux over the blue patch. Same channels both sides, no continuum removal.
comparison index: 0.78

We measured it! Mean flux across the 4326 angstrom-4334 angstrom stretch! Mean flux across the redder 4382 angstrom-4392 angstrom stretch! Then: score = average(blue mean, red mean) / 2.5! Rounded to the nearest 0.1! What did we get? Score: 8.5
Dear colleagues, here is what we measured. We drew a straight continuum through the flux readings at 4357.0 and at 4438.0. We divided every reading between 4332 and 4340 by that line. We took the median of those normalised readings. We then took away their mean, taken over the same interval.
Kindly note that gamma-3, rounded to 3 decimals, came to -0.001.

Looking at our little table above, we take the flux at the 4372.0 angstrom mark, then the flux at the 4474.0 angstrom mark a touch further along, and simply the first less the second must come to -7.5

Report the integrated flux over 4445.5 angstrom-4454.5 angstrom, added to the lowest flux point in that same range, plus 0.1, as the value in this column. 216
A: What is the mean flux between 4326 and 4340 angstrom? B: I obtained 24.0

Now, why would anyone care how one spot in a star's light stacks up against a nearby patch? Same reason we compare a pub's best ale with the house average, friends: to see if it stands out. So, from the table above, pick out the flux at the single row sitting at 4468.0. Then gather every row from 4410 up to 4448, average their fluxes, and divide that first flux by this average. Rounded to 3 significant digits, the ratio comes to 1.15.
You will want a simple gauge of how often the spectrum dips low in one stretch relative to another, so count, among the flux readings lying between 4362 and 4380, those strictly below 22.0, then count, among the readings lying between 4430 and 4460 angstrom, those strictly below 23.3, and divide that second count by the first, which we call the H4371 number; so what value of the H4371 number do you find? 1.3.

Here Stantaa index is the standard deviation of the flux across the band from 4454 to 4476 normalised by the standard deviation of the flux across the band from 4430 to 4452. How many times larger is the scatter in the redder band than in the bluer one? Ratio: 1.04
